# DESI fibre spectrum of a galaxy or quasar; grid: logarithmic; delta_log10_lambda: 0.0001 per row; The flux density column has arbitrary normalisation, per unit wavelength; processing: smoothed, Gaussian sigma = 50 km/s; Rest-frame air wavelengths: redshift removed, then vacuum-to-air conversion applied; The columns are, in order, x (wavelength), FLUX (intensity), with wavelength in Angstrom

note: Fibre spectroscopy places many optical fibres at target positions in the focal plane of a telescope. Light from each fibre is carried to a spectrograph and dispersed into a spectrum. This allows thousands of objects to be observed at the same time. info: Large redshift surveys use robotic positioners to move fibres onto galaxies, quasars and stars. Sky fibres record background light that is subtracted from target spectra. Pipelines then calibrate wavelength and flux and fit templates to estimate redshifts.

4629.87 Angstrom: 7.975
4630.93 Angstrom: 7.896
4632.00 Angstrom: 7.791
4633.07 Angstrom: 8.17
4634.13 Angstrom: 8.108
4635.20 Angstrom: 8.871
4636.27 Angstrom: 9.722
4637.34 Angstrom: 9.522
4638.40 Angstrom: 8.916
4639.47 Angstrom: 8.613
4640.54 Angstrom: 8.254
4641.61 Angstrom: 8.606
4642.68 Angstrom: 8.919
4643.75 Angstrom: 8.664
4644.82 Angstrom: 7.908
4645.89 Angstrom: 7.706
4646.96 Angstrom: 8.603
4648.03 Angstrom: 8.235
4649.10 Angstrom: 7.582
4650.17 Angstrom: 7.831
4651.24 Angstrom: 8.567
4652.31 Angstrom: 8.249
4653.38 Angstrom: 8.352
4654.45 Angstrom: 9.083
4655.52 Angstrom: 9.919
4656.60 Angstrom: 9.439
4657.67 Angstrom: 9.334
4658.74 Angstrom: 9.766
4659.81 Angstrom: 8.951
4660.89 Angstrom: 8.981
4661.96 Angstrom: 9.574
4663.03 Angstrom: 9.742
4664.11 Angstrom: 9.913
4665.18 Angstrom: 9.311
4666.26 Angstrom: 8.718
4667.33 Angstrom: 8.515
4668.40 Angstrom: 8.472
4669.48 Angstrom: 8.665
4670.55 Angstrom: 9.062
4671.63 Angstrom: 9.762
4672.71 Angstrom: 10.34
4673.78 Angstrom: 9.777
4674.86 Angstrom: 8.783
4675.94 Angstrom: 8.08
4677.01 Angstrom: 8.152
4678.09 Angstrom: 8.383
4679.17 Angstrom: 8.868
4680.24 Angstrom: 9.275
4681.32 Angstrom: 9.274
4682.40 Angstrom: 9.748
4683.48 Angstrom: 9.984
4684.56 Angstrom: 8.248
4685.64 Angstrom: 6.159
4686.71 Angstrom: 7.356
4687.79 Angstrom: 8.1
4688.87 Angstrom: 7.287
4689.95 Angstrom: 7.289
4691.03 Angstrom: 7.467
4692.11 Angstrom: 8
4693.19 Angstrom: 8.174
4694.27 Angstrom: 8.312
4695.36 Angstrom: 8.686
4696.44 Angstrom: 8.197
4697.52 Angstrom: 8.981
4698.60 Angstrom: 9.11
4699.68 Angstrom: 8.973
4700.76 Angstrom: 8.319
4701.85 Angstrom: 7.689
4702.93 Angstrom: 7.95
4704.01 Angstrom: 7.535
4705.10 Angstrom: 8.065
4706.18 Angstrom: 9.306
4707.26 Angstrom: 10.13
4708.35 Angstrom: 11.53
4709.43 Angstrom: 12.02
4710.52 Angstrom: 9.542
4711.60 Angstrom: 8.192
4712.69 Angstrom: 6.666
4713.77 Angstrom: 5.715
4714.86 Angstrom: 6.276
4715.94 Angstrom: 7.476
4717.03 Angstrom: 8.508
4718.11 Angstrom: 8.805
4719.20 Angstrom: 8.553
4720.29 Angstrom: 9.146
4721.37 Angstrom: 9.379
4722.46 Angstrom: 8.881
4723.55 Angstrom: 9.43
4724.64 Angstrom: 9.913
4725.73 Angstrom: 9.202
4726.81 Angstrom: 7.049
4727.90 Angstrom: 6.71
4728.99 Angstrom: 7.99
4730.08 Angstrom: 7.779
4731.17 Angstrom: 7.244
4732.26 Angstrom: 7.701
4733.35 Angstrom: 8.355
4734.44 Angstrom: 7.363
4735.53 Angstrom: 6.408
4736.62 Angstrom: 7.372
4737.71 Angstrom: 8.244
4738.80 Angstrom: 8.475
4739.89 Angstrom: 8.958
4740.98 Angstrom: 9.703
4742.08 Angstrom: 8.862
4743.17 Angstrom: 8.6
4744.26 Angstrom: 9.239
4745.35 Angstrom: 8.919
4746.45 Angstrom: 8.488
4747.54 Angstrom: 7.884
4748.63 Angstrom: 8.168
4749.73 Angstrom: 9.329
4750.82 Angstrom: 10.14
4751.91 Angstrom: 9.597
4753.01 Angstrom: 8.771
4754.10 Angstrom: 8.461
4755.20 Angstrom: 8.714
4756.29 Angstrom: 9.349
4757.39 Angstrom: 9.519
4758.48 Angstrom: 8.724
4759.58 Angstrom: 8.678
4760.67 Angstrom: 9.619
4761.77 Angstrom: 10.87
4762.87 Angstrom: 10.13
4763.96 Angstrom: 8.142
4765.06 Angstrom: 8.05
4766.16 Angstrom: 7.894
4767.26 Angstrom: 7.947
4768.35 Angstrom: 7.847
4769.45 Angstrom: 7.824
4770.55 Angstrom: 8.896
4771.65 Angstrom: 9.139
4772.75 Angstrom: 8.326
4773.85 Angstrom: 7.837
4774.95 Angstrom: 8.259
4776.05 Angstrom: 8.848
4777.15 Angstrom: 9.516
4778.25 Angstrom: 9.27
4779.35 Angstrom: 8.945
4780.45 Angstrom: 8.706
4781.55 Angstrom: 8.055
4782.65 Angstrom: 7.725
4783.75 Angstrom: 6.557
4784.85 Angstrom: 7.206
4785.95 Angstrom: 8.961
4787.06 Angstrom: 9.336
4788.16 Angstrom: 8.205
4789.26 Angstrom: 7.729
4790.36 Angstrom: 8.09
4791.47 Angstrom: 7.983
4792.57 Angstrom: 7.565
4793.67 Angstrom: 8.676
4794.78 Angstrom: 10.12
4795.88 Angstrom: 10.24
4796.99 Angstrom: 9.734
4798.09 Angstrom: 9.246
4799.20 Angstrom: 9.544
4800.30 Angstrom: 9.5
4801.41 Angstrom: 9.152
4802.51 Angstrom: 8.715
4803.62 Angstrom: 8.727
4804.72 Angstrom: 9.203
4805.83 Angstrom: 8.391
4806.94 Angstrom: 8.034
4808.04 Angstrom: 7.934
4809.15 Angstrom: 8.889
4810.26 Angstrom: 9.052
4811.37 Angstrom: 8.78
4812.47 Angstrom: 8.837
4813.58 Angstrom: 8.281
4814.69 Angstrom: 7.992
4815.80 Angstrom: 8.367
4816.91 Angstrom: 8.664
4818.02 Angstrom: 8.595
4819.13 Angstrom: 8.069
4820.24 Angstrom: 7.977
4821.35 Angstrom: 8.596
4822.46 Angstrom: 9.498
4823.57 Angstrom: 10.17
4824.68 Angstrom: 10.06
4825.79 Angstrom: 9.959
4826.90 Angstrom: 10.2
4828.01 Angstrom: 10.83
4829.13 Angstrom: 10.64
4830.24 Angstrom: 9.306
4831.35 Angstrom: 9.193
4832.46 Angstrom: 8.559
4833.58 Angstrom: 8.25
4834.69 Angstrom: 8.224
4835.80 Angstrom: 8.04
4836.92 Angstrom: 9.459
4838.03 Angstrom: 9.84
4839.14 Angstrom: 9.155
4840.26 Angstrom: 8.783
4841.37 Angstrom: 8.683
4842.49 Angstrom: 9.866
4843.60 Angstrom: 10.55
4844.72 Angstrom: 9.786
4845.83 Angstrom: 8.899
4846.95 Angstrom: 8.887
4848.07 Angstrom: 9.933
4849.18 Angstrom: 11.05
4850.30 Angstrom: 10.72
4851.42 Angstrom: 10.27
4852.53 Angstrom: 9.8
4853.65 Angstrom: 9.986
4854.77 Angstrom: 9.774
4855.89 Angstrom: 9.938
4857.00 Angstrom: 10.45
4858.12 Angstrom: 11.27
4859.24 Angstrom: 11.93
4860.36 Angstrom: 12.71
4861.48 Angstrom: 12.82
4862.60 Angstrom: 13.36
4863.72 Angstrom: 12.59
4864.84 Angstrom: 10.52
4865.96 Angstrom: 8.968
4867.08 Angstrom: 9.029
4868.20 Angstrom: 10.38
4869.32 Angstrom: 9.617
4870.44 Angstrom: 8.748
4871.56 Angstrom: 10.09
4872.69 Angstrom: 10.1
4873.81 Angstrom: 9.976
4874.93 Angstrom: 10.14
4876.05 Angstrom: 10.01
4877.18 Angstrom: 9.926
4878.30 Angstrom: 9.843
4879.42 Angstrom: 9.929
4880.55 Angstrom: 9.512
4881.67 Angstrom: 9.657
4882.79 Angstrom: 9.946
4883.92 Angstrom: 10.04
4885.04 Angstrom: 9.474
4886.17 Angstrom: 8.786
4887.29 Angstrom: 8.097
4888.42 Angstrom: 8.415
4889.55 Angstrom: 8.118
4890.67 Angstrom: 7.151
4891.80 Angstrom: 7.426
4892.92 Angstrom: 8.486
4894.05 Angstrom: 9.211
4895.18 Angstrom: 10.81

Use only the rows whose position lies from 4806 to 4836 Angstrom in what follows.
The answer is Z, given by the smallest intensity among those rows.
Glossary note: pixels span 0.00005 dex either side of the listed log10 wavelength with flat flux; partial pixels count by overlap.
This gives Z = 7.934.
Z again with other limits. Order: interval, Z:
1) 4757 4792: 6.557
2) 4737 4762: 7.884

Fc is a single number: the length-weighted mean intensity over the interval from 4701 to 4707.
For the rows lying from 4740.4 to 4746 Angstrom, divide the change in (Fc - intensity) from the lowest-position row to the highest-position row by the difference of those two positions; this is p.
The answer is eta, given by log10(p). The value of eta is -0.75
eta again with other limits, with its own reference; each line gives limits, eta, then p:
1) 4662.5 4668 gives -0.54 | 0.29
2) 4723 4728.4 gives -0.20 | 0.63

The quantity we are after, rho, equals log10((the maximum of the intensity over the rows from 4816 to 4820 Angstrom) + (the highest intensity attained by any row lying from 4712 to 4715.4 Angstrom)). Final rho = 1.19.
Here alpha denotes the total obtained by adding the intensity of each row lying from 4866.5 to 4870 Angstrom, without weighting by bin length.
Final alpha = 29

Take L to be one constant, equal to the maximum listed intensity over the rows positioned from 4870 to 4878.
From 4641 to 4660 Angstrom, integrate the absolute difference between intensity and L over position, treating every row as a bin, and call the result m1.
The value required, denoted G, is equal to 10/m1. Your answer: 0.35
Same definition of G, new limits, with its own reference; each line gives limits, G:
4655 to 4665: 1.58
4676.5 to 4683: 1.31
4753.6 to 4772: 0.38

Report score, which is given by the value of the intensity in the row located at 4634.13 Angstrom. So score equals 8.108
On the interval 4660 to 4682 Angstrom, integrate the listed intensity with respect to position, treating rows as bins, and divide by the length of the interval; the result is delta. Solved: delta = 9.1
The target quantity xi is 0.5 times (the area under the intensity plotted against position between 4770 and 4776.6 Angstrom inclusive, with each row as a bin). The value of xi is 28.2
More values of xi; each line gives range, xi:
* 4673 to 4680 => 30.7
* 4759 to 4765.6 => 30.5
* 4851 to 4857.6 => 33.2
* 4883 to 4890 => 31.1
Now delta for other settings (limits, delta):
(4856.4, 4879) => 10.6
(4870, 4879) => 9.9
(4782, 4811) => 8.6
